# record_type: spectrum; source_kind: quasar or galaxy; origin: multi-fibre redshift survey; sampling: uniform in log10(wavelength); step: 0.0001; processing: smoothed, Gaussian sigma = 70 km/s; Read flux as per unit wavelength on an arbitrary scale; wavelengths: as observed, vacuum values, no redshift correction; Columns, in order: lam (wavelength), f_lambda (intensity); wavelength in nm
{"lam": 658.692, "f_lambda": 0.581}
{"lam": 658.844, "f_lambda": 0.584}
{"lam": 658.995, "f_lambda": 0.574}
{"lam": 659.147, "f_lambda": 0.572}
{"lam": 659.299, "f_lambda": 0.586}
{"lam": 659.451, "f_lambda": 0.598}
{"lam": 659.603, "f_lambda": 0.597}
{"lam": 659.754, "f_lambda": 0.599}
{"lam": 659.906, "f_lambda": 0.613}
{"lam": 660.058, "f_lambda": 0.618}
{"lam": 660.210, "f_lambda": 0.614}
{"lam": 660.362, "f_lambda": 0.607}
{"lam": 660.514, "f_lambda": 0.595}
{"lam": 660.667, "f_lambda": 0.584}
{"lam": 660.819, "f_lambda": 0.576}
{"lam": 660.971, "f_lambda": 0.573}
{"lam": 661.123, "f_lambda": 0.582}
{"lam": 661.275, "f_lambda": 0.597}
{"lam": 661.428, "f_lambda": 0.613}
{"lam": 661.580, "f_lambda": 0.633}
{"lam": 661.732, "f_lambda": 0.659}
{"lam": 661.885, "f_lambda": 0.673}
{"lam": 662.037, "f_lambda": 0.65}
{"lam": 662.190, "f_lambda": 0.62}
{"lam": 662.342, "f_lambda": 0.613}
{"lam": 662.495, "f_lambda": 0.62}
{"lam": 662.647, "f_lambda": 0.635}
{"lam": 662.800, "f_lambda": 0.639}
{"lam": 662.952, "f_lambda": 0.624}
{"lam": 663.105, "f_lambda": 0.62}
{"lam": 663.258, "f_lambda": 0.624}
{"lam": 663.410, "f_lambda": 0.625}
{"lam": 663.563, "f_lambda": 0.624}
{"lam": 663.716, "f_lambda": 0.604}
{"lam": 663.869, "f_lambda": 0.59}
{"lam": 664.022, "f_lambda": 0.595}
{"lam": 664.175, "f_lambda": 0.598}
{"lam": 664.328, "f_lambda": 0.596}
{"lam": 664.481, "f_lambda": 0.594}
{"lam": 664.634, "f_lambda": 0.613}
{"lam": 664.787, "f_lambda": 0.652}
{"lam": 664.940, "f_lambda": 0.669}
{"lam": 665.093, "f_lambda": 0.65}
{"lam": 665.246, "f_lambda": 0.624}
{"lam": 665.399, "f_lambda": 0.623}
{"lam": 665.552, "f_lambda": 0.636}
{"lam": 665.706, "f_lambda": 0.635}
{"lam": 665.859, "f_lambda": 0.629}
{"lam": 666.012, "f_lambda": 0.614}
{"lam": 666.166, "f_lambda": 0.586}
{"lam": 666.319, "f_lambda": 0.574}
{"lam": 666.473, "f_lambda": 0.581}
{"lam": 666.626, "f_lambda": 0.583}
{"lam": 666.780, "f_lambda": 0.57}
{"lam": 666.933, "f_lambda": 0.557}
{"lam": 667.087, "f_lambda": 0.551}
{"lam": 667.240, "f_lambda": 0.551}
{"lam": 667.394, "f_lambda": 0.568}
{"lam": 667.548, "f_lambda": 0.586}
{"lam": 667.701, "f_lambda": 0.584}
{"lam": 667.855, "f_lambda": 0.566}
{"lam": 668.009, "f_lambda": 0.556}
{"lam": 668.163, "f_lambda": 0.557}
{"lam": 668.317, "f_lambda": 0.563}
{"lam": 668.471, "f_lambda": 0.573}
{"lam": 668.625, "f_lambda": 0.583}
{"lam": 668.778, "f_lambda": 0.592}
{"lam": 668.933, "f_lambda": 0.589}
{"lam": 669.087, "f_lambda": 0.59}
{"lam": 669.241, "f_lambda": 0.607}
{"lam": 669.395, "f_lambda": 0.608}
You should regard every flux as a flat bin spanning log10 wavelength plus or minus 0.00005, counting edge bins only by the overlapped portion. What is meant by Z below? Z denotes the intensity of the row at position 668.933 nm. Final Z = 0.589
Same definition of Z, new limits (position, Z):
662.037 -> 0.65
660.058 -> 0.618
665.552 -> 0.636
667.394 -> 0.568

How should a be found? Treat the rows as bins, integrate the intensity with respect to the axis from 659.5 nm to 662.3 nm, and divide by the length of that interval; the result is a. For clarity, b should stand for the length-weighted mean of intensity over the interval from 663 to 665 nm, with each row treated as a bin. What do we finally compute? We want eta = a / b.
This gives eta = 0.99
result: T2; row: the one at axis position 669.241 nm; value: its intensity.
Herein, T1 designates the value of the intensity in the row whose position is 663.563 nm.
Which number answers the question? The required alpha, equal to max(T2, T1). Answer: 0.624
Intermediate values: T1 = 0.624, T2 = 0.607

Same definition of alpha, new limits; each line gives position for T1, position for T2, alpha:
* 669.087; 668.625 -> 0.590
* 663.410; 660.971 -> 0.625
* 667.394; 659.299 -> 0.586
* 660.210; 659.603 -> 0.614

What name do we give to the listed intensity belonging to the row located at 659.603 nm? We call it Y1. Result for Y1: 0.597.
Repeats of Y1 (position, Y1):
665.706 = 0.635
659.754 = 0.599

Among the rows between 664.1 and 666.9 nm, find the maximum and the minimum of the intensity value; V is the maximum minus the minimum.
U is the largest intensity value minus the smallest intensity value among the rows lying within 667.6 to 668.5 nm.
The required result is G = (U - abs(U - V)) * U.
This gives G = -0.0012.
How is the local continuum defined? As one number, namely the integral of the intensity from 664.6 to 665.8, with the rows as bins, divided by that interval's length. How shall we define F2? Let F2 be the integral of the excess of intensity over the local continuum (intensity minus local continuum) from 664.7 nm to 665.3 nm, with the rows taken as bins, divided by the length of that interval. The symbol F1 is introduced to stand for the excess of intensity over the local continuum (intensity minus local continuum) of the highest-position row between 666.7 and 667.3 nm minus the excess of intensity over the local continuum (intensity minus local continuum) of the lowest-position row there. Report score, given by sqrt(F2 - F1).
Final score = 0.17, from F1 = -0.019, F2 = 0.010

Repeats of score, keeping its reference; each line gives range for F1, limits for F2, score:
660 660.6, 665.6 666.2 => 0.06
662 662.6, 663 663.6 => 0.12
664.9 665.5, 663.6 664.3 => 0.07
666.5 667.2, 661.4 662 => 0.20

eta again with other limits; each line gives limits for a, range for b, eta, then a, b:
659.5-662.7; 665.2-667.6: 1.04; 0.613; 0.591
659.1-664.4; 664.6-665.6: 0.95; 0.611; 0.640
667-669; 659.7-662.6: 0.93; 0.570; 0.613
